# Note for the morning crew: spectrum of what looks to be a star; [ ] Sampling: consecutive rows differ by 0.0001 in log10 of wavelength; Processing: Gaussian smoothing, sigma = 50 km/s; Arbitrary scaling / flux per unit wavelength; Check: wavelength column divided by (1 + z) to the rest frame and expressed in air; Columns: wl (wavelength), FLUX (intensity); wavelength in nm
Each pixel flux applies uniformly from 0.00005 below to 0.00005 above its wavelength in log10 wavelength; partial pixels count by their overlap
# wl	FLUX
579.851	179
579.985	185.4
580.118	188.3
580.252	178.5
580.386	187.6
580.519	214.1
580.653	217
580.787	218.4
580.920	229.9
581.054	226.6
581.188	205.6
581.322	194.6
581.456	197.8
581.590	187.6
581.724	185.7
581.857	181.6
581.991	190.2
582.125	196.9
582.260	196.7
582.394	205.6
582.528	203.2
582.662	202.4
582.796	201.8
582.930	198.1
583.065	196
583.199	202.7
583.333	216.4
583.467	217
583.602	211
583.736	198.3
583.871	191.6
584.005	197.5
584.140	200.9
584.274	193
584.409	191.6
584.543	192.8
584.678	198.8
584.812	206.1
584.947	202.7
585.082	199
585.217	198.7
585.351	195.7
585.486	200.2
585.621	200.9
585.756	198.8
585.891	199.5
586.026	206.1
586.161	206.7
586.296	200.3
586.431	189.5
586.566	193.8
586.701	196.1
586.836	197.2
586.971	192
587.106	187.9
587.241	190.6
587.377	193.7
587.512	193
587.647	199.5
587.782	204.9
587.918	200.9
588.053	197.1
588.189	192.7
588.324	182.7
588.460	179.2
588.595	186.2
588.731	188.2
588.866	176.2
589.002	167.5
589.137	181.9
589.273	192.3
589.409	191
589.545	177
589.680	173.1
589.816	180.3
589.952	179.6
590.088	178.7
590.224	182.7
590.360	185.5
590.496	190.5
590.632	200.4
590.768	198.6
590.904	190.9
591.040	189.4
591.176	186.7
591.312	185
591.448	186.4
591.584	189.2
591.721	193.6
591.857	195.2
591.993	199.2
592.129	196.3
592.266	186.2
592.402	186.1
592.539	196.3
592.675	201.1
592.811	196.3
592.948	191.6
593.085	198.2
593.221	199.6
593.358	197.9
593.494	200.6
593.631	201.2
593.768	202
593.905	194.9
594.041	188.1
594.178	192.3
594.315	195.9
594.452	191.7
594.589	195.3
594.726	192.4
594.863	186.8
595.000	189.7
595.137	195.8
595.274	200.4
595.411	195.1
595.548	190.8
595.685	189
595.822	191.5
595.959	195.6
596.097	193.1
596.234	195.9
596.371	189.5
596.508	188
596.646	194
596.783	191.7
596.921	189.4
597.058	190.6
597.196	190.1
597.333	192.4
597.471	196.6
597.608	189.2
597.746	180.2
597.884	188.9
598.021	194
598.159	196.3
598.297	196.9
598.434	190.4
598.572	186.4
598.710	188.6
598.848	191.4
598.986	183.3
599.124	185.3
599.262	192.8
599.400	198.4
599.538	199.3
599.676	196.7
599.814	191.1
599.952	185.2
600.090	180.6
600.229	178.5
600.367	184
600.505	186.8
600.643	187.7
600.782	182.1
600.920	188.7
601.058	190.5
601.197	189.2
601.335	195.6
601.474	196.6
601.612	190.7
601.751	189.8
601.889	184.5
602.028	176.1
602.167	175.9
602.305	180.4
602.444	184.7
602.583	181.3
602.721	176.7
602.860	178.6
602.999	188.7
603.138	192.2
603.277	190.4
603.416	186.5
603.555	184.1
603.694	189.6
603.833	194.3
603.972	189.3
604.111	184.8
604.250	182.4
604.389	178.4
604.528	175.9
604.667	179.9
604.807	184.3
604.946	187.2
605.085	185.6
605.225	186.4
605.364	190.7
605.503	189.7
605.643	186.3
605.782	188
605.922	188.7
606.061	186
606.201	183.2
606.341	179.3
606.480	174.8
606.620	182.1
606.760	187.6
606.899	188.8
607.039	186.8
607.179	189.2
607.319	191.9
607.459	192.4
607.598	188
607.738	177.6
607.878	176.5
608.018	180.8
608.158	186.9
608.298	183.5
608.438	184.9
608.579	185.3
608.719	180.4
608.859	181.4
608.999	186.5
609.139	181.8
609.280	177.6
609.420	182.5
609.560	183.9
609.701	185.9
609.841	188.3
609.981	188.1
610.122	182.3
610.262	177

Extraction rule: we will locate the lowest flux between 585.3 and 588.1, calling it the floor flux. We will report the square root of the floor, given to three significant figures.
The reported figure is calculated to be 13.7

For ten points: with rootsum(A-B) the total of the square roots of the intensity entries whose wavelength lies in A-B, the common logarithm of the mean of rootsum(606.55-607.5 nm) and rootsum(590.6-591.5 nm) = 1.98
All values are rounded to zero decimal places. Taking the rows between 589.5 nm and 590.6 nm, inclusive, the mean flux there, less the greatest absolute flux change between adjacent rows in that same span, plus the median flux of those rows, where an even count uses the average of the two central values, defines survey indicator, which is 354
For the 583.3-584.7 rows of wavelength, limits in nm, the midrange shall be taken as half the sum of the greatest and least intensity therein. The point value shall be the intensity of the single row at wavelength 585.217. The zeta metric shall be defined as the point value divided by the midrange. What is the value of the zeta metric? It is 0.97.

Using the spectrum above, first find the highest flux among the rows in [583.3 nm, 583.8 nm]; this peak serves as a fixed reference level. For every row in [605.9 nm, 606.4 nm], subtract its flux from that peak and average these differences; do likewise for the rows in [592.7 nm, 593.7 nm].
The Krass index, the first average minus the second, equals 14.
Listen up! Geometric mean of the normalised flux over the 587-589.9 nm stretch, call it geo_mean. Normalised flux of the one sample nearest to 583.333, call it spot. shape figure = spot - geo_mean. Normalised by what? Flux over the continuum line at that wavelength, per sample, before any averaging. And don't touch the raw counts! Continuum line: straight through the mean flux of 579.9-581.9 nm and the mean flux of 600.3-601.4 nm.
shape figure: 0.13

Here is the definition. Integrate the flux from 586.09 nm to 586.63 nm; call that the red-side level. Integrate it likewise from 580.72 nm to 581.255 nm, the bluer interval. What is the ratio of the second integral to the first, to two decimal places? 1.10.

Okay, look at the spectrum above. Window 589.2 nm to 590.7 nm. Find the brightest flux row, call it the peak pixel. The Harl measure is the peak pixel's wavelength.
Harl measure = 590.632 nm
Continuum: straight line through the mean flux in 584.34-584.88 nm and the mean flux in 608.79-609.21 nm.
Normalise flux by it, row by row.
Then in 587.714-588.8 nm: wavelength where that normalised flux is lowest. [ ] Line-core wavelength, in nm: 588.460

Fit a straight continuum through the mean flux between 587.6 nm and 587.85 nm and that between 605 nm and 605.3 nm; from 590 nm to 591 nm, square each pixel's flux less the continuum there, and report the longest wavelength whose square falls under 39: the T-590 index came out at 590.768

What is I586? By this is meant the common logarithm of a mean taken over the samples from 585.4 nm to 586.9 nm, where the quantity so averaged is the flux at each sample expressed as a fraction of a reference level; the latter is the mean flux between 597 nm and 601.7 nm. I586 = 0.020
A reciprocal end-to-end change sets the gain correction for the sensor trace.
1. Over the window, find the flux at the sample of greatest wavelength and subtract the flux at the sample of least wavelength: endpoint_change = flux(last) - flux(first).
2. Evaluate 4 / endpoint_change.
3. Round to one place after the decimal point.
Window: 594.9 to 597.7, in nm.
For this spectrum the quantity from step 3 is -8.0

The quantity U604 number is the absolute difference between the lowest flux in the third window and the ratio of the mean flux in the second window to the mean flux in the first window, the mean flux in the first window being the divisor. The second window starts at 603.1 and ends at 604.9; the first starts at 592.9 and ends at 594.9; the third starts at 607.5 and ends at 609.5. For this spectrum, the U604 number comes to 176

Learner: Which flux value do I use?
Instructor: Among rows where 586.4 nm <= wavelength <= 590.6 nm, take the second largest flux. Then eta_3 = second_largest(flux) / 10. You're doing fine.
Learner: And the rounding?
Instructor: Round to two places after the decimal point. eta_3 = 20.09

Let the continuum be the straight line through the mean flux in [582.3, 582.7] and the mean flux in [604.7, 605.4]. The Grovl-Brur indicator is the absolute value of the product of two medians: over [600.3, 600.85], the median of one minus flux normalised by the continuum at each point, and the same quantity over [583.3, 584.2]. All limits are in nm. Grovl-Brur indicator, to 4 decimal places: 0.0002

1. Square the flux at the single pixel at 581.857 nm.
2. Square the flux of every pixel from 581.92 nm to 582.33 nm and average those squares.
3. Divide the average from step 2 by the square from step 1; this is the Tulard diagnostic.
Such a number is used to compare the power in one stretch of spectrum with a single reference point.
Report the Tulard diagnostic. 1.15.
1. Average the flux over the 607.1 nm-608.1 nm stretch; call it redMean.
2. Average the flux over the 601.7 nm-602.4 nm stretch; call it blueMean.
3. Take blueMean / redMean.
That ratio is 0.98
